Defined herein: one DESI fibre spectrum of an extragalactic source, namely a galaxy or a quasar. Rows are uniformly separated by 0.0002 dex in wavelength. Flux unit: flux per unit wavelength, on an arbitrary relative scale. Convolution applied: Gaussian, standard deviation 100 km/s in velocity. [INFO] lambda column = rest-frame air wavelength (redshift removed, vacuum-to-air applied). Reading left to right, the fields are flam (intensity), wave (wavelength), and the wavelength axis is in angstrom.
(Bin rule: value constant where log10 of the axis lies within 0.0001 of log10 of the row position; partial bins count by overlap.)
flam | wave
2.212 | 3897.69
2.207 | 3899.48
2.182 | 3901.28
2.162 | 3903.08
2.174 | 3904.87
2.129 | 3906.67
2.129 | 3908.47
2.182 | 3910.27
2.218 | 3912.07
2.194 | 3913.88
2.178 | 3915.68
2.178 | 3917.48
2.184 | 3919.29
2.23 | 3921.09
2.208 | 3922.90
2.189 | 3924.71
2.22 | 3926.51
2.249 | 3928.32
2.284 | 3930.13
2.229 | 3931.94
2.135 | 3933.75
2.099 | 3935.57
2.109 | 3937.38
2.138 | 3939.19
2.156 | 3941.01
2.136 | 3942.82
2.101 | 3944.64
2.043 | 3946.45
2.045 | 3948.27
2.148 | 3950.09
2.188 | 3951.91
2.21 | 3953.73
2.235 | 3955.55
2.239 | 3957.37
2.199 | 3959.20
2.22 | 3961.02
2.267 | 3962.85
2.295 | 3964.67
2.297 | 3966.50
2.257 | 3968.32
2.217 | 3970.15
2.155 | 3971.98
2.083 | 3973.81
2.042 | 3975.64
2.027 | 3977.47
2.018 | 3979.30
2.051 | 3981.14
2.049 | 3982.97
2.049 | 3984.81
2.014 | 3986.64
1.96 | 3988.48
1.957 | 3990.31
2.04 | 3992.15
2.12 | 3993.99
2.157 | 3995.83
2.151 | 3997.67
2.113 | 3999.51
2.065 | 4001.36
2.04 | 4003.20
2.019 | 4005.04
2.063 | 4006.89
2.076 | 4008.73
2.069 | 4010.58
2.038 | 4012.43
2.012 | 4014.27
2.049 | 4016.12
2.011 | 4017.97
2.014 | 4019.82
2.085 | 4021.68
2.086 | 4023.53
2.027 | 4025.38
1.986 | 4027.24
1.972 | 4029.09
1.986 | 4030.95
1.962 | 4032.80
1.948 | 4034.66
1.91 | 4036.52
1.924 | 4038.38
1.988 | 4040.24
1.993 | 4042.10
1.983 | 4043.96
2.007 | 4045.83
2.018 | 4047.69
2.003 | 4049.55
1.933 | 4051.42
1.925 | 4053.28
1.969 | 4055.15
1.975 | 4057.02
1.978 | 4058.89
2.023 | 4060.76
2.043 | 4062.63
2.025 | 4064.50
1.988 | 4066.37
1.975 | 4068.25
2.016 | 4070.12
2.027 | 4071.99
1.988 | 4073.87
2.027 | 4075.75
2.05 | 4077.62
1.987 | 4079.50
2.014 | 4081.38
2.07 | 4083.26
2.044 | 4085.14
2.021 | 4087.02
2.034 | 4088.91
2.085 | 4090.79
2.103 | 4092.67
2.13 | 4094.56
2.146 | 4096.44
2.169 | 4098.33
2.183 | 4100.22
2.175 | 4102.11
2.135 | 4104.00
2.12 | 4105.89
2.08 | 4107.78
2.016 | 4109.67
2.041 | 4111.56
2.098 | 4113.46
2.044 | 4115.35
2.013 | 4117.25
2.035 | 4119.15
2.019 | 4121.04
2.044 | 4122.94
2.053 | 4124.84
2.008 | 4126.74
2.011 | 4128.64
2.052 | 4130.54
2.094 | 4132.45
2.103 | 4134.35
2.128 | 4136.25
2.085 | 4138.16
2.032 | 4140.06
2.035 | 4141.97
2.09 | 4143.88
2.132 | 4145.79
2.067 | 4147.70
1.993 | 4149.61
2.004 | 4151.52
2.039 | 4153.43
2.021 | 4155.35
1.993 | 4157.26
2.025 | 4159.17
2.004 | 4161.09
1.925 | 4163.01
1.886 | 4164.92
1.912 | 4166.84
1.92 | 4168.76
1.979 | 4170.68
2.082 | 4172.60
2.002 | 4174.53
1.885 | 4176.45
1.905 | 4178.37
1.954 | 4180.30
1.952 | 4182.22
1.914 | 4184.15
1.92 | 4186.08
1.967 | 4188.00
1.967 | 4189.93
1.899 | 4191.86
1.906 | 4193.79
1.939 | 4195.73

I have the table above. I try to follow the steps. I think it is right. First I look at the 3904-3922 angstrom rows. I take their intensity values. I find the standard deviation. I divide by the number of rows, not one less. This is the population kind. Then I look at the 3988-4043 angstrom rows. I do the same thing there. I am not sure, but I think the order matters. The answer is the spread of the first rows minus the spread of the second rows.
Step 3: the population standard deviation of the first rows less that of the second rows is -0.032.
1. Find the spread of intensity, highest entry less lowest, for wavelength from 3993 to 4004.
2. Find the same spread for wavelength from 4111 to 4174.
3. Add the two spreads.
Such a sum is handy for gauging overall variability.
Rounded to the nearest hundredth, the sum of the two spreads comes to 0.36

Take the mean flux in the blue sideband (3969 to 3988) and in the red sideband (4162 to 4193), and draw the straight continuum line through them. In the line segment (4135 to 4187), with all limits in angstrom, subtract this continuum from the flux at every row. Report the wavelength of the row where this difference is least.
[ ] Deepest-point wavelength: 4164.92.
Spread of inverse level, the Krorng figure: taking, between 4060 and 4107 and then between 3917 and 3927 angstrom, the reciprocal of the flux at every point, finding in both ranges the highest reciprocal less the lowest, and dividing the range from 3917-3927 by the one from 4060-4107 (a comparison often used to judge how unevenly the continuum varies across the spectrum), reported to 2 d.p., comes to 0.22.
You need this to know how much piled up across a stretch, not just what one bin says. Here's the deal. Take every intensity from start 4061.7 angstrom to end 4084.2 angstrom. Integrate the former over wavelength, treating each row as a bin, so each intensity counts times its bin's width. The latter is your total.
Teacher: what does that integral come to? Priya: 45.4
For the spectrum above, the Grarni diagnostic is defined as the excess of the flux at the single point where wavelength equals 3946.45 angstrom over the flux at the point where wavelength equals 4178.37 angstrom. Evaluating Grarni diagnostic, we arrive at 0.14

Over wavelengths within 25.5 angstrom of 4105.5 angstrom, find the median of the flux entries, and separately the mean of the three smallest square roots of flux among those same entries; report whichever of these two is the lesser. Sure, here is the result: 1.42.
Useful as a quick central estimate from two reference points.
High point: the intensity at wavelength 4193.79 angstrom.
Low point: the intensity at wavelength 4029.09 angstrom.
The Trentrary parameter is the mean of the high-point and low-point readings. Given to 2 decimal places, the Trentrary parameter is 1.94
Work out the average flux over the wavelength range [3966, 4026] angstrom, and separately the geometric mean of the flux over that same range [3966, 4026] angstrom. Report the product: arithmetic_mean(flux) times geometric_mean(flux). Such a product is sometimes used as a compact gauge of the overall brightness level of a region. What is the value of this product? 4.29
